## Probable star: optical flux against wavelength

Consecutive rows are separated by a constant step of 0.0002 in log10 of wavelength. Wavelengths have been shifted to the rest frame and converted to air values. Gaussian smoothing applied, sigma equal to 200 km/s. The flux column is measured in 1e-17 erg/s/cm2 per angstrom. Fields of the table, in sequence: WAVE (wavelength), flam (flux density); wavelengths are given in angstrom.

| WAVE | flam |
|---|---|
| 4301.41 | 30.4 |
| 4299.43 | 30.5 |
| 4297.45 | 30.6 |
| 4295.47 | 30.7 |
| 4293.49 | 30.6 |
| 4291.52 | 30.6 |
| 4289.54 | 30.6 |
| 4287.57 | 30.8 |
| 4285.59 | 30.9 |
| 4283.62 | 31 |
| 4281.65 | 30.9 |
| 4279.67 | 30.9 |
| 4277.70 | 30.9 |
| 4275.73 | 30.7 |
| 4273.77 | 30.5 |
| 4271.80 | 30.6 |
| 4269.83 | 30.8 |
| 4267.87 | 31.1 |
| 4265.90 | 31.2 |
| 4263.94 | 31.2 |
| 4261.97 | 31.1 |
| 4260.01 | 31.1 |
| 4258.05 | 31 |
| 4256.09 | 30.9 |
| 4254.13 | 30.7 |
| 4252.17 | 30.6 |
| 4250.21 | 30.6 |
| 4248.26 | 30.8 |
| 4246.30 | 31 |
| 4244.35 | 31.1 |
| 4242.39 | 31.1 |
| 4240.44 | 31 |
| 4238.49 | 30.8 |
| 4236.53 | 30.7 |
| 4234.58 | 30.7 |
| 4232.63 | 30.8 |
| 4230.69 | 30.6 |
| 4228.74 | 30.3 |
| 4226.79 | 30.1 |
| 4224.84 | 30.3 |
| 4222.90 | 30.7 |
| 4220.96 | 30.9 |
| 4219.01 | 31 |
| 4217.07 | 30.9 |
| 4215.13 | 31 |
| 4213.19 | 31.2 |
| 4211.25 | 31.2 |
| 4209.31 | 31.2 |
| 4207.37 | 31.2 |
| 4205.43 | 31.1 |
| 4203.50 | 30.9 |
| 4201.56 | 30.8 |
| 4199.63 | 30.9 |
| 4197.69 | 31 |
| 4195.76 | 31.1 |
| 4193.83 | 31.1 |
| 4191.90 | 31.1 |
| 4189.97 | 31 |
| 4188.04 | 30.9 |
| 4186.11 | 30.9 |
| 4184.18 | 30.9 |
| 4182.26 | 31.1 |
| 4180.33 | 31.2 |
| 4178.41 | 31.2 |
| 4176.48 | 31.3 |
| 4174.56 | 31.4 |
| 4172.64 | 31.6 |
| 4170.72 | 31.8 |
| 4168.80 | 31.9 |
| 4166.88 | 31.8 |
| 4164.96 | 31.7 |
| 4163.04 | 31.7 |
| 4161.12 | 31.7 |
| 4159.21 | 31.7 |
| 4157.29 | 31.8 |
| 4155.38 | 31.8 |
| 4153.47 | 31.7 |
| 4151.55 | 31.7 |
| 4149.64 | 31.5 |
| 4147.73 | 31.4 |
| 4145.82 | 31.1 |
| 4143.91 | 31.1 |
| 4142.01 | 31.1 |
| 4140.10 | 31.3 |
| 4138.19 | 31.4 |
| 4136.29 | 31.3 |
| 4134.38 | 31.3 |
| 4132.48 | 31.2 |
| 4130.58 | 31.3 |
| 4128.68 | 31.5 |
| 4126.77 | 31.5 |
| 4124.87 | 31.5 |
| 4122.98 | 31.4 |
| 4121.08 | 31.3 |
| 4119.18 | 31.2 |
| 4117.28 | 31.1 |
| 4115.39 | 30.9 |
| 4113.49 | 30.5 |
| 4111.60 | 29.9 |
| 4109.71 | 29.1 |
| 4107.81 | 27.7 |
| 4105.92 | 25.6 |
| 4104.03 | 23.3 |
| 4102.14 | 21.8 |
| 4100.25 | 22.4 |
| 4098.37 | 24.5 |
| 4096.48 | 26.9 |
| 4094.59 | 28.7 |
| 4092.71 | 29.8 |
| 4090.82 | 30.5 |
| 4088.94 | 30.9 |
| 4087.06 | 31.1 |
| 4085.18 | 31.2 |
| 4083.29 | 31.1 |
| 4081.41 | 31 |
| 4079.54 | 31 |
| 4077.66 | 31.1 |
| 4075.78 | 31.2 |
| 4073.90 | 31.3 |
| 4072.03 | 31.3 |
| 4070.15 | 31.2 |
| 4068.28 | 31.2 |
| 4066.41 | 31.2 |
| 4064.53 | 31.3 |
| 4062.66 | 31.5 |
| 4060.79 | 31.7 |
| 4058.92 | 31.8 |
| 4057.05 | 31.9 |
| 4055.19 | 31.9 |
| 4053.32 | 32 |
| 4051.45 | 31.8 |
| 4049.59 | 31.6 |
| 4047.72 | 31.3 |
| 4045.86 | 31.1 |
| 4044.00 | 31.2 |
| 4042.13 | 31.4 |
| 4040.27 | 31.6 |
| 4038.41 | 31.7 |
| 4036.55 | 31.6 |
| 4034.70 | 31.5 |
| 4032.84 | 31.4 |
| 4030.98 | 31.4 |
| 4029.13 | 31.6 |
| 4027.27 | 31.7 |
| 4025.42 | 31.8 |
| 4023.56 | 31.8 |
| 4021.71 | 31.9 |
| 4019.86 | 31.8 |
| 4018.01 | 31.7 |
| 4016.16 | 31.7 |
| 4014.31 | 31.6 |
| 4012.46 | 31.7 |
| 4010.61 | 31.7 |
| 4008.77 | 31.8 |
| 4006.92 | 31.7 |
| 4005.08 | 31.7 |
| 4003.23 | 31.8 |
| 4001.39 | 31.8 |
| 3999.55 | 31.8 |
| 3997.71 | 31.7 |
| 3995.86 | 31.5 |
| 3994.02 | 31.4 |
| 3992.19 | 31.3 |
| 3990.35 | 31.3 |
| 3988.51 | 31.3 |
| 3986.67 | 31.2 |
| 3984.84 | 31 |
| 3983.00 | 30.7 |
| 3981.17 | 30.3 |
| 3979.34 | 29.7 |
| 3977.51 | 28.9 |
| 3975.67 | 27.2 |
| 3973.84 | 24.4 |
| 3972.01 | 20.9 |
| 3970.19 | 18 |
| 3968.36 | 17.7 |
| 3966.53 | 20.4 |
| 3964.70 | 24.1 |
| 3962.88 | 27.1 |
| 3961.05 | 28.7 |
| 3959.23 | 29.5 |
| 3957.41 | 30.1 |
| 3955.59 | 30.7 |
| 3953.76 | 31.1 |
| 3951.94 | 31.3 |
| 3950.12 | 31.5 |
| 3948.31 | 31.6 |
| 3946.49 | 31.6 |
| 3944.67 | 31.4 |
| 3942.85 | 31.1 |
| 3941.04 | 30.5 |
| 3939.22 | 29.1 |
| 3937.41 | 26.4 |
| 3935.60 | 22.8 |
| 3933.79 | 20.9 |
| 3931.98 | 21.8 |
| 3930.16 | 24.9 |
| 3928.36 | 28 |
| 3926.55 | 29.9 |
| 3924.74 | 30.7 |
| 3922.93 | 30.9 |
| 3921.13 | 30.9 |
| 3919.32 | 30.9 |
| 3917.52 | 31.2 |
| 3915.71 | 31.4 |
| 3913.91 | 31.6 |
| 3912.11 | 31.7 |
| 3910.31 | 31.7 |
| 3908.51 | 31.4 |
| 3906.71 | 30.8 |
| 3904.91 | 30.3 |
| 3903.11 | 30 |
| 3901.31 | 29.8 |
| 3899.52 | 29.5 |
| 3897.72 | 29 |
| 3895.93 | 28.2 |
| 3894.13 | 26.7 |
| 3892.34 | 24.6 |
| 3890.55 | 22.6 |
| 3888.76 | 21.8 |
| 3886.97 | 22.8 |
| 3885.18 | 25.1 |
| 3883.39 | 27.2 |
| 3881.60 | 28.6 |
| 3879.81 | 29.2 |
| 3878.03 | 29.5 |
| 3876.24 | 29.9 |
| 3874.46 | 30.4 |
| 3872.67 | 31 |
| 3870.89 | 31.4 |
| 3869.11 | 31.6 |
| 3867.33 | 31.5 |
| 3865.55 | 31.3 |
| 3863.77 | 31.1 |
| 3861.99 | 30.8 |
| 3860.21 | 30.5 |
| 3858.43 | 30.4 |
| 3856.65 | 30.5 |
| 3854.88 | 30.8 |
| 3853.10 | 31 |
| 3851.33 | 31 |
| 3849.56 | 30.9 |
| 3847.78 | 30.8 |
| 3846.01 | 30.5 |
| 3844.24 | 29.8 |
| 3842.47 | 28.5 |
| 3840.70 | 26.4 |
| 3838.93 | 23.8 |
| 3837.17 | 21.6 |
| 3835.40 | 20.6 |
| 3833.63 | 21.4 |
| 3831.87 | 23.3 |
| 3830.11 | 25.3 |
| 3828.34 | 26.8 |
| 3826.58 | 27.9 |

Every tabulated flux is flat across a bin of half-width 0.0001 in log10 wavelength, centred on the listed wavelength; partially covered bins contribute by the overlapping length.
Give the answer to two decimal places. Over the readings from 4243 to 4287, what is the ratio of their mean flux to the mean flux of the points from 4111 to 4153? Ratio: 0.99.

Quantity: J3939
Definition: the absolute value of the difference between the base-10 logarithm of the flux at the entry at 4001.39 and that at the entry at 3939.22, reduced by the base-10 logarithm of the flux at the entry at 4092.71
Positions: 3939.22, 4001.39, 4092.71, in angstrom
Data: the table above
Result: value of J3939 -1.44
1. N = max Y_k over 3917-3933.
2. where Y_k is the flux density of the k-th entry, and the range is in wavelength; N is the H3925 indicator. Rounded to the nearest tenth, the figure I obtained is 31.2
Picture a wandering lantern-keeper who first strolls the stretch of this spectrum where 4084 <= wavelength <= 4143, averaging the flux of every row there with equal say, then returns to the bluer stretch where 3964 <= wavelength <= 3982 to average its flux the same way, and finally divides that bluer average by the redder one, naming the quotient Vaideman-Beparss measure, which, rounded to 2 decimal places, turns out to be 0.82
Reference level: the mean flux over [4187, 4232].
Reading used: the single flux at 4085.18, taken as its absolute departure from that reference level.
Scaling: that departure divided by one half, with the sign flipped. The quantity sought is -0.62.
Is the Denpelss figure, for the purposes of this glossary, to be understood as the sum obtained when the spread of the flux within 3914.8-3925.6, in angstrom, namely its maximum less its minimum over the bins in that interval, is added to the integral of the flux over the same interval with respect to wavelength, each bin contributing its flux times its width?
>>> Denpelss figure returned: 336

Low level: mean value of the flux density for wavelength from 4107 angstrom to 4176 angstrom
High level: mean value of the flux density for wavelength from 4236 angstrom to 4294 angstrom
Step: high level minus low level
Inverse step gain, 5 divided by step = -14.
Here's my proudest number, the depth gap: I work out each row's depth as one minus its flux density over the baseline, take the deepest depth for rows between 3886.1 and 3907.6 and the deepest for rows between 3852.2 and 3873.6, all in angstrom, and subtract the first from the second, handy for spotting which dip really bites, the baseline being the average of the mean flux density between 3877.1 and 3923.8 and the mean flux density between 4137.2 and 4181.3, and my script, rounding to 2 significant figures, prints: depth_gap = -0.29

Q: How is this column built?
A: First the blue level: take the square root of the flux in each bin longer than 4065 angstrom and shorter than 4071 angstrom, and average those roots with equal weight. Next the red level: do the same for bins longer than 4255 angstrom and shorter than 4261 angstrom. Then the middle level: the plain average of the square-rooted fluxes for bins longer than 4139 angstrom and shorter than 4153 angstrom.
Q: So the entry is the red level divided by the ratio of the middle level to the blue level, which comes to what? 5.56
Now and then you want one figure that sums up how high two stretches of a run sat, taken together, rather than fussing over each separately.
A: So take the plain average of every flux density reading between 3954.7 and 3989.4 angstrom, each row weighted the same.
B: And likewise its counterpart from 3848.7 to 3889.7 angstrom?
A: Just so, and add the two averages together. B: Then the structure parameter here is 56.4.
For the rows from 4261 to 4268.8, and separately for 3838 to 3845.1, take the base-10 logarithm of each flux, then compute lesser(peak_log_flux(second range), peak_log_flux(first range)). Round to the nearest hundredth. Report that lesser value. 1.47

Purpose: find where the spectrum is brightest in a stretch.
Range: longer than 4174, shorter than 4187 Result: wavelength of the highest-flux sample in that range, 4174.56 angstrom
